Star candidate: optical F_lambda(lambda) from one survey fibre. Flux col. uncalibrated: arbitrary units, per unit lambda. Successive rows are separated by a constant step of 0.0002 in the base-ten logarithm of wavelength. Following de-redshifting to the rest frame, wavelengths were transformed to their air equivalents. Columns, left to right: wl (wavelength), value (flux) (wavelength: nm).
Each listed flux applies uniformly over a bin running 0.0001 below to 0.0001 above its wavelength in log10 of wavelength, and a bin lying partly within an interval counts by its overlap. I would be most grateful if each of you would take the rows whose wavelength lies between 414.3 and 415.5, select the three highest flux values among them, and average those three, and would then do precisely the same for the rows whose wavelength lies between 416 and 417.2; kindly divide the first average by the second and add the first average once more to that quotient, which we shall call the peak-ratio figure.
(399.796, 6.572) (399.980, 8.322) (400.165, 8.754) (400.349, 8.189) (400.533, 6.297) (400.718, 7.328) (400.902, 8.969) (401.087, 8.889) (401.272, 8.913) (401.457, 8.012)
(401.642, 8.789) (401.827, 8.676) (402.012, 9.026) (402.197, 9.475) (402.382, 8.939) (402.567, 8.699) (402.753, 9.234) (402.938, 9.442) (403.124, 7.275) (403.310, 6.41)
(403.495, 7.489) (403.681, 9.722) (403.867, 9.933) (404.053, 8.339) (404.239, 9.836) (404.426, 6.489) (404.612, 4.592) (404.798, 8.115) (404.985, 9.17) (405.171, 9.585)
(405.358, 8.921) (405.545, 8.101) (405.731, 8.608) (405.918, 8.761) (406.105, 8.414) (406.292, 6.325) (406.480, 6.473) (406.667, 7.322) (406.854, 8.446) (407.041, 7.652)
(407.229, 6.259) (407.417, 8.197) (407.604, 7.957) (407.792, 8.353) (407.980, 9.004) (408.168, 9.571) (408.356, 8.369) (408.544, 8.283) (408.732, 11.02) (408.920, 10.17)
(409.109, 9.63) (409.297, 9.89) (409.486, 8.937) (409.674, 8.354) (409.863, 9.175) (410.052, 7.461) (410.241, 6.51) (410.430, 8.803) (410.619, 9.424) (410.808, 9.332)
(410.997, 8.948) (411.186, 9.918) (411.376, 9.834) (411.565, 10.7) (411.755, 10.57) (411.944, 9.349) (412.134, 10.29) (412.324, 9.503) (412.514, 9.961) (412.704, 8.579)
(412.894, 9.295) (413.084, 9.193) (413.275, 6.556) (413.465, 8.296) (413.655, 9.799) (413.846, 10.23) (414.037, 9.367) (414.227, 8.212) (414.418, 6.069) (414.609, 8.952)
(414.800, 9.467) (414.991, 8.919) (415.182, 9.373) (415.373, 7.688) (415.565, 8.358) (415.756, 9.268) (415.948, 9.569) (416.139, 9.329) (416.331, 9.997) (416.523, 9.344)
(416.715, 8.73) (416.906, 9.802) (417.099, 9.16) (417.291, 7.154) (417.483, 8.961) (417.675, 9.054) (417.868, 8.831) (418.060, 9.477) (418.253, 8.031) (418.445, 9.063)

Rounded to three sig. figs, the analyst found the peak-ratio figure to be 10.2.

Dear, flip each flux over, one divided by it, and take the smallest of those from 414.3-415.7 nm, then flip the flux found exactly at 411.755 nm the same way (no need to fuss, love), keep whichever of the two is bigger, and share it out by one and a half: 0.070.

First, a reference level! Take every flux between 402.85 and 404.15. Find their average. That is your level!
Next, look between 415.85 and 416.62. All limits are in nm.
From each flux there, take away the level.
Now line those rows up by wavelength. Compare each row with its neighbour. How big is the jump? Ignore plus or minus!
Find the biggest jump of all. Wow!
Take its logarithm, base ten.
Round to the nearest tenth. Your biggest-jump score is -0.2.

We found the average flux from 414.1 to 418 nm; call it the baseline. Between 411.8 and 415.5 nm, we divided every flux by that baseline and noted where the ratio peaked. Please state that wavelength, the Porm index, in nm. 412.134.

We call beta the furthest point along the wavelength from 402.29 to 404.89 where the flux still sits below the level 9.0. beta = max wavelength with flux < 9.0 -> 404.798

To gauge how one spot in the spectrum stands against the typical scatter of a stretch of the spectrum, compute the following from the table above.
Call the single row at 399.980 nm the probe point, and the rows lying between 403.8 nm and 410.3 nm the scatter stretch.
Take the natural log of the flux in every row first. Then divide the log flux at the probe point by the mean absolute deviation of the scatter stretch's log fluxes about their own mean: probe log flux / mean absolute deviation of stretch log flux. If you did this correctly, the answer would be 17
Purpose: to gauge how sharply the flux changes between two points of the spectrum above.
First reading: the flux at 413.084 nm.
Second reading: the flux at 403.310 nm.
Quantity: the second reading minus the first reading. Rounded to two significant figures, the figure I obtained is -2.8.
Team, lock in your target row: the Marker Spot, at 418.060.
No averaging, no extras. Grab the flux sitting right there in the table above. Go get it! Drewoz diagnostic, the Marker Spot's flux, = 9.477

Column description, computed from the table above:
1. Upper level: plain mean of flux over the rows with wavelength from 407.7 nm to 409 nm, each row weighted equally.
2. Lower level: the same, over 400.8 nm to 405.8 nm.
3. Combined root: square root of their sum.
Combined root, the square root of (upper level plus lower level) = 4.21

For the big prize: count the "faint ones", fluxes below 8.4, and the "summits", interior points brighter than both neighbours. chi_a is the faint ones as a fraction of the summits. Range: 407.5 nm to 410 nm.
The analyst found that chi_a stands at 1.67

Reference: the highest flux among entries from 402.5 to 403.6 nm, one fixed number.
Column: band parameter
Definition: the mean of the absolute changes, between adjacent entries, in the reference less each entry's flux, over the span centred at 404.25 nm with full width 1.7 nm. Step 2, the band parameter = 1.9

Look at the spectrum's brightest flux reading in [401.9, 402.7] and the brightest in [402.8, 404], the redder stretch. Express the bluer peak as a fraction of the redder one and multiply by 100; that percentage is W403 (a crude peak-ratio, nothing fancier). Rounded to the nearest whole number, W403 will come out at 95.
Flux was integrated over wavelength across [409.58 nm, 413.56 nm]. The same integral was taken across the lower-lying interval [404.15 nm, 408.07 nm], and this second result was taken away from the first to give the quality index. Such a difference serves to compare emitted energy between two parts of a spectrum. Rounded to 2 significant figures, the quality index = 4.9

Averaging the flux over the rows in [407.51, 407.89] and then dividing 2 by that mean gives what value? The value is 0.245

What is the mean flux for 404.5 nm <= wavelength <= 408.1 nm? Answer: 7.91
